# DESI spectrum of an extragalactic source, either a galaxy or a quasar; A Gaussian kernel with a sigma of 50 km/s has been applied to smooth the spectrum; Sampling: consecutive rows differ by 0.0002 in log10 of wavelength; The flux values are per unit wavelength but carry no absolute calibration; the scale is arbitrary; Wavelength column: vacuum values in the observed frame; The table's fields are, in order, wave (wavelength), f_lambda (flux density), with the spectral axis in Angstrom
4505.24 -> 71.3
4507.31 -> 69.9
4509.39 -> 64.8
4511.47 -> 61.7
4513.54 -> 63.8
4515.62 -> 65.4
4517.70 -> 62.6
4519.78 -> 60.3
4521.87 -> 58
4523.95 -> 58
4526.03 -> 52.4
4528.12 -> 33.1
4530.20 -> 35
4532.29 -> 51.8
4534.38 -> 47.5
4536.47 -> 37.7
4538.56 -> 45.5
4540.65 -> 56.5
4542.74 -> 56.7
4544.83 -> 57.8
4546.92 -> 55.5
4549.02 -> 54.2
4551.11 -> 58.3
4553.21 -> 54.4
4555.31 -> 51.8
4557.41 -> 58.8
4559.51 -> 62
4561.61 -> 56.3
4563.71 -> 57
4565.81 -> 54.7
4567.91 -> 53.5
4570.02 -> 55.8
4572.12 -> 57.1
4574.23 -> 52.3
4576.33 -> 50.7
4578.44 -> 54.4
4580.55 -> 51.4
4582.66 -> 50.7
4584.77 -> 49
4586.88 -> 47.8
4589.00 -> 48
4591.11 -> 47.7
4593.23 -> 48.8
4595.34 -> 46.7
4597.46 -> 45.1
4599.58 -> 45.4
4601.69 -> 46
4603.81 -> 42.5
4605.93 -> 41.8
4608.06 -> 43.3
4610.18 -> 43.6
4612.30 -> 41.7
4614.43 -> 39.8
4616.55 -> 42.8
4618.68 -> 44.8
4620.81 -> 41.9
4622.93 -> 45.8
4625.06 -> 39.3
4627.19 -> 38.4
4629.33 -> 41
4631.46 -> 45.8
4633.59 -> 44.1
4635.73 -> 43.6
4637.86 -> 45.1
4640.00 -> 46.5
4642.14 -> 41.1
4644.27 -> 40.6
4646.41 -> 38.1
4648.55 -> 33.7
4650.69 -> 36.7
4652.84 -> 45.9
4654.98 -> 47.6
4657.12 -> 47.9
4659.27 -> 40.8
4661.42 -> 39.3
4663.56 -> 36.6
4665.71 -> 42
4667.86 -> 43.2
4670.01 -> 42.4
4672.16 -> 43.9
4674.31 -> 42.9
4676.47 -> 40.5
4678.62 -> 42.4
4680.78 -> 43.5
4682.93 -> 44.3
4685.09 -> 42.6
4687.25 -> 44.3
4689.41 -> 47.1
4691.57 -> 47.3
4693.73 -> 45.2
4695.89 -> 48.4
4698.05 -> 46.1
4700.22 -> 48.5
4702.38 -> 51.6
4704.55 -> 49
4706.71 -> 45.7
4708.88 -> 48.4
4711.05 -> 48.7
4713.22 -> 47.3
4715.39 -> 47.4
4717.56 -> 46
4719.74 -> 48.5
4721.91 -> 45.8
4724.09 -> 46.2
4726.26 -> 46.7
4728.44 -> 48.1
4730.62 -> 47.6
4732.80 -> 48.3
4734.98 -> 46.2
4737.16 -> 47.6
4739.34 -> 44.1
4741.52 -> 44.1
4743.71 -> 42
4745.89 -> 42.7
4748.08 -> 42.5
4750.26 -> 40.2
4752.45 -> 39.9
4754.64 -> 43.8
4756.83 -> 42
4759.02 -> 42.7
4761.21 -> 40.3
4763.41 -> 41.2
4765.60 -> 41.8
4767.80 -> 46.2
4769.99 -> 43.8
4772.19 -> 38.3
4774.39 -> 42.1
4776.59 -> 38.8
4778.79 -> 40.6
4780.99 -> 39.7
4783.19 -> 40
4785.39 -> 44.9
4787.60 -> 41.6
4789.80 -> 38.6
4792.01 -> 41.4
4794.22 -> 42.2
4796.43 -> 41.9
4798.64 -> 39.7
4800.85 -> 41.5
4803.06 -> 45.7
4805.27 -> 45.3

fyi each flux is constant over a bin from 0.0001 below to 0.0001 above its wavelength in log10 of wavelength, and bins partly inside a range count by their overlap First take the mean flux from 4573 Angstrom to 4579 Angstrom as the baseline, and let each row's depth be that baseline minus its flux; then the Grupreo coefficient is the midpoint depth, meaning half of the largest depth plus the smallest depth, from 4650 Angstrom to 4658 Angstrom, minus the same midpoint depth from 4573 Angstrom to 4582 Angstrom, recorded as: 10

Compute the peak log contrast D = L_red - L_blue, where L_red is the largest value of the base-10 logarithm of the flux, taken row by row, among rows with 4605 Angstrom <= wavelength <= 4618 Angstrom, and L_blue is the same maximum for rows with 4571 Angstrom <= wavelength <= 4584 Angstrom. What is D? -0.12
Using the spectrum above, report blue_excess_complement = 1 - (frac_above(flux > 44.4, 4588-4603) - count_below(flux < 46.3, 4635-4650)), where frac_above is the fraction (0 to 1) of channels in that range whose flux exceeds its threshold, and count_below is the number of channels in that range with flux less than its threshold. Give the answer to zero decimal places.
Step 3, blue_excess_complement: 6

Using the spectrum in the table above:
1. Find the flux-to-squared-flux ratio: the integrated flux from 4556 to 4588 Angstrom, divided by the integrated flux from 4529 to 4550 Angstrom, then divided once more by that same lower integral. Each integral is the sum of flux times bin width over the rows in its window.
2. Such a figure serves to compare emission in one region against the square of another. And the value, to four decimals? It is 0.0016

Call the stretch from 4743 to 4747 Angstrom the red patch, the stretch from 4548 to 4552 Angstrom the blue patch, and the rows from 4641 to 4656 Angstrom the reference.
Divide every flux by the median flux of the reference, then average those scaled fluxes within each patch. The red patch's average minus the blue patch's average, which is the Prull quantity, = -0.34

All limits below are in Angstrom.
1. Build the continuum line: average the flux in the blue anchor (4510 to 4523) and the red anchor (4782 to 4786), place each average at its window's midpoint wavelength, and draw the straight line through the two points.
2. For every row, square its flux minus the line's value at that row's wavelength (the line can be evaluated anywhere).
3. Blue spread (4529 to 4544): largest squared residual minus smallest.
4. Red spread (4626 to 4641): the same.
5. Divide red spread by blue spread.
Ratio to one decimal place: 0.3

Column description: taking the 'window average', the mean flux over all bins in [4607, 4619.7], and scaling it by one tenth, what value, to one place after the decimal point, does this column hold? 4.3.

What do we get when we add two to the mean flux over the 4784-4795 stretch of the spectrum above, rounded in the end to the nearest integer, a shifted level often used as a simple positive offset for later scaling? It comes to 44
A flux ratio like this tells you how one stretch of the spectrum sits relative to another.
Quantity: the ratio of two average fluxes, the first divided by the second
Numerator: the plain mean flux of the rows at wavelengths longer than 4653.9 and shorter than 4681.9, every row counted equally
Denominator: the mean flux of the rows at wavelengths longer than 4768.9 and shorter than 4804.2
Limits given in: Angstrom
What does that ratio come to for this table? 1.03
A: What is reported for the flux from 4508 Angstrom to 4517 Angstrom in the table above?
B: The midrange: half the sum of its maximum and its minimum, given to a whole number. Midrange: 64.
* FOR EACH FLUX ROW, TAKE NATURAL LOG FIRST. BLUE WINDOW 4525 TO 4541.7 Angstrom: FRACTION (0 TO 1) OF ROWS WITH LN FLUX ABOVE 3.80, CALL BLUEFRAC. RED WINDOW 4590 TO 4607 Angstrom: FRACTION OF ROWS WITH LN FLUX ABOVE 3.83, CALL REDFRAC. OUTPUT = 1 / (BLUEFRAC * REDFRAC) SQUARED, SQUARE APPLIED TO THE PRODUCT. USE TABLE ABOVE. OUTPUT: 18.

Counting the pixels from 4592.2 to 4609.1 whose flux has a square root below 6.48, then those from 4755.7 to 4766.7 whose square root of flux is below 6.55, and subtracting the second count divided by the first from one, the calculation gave -4.0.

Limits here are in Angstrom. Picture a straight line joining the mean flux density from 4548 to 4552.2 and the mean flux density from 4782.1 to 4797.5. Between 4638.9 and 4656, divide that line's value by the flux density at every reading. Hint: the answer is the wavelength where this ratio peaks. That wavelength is 4648.55 Angstrom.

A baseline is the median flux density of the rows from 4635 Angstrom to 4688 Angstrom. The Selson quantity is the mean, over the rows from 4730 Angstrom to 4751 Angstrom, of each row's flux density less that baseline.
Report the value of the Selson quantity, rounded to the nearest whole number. 2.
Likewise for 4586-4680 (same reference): 0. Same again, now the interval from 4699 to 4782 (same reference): 2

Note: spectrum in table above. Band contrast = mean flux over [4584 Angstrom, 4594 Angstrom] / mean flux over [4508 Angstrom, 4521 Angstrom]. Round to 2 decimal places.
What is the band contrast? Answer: 0.76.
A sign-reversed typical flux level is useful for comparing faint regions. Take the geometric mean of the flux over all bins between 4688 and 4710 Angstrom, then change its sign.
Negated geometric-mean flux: -48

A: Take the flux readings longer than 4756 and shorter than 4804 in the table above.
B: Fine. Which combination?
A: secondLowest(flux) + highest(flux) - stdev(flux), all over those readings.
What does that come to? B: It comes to 83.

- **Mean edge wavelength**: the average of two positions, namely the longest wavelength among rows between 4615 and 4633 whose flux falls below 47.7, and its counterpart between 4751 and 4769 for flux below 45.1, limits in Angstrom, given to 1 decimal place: 4698.5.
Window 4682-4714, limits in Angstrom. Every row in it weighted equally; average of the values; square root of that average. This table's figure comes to 6.85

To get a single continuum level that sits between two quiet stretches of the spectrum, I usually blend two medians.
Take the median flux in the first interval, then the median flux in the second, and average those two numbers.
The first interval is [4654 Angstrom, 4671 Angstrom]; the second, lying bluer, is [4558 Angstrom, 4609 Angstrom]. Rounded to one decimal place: 46.0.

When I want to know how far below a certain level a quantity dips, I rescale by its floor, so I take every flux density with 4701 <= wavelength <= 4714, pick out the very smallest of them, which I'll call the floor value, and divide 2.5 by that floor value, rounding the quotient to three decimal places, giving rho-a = 0.055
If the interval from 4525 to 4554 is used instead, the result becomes 0.076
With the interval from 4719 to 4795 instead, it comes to 0.065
